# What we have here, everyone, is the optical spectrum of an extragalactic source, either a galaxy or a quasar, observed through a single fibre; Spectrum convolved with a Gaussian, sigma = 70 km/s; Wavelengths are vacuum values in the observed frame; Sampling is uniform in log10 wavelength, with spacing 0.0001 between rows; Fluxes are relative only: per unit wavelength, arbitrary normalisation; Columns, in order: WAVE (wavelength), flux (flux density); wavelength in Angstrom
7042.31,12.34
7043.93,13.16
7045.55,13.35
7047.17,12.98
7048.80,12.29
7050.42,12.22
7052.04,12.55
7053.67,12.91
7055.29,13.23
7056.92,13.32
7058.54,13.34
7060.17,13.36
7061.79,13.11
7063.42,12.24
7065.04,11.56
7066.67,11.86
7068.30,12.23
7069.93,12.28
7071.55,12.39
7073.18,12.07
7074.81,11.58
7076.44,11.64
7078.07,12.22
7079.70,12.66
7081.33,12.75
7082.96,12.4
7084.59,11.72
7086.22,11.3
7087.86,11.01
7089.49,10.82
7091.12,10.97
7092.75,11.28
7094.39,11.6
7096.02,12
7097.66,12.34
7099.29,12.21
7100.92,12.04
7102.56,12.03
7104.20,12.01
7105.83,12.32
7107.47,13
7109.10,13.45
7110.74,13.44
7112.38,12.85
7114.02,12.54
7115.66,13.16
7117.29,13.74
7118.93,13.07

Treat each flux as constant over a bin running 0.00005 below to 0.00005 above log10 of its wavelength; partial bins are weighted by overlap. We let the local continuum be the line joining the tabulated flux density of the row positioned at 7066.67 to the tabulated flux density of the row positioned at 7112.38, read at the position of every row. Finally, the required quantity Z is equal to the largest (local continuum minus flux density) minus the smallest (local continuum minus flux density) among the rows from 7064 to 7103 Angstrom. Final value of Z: 2.11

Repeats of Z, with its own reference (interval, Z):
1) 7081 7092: 2.11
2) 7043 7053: 1.24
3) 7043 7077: 2.40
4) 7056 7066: 1.94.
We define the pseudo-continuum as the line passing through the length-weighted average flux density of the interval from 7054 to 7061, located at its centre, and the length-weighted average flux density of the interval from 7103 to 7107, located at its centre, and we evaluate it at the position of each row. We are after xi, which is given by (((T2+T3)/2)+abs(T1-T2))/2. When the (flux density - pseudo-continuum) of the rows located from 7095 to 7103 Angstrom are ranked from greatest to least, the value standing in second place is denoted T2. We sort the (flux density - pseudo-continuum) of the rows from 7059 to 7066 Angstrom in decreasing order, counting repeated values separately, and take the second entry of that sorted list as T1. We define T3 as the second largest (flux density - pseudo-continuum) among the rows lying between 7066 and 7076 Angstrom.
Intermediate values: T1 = -0.09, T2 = -0.14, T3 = -0.7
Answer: -0.19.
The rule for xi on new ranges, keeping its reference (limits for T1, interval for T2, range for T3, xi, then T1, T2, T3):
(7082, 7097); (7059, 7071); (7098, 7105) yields 0.09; -0.42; -0.09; -0.2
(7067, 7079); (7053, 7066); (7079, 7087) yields 0.32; -0.61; 0.07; -0.1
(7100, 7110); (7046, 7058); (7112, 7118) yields 0.74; 0.84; -0.11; 1.2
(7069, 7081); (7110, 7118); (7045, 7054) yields 1.19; -0.59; 1.35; -0.5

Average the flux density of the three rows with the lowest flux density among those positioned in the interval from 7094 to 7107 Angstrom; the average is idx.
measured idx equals 11.9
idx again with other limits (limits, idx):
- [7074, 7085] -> 11.6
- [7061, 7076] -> 11.7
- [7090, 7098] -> 11.3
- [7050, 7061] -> 12.6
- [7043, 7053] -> 12.4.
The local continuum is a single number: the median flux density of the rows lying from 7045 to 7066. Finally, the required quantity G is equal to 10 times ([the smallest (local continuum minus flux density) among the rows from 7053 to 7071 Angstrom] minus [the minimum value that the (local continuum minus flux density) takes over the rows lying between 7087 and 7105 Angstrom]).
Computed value -10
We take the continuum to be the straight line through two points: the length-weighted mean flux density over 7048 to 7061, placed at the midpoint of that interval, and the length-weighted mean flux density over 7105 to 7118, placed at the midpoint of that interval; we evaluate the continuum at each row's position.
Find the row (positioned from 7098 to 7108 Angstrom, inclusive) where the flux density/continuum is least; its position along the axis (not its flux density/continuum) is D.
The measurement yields 7104.20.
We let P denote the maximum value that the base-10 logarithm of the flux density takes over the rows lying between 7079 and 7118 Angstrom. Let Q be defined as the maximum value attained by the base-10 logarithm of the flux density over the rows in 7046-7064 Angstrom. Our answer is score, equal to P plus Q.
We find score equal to 2.26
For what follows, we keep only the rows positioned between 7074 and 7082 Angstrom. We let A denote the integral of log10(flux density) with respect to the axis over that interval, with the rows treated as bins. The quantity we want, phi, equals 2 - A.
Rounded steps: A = 8.68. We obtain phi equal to -6.68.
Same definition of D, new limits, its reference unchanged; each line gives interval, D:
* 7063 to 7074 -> 7065.04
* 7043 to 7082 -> 7074.81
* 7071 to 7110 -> 7089.49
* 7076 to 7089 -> 7087.86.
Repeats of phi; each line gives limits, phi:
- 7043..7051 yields -6.86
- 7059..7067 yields -6.77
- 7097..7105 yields -6.67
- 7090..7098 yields -6.50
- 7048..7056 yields -6.82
